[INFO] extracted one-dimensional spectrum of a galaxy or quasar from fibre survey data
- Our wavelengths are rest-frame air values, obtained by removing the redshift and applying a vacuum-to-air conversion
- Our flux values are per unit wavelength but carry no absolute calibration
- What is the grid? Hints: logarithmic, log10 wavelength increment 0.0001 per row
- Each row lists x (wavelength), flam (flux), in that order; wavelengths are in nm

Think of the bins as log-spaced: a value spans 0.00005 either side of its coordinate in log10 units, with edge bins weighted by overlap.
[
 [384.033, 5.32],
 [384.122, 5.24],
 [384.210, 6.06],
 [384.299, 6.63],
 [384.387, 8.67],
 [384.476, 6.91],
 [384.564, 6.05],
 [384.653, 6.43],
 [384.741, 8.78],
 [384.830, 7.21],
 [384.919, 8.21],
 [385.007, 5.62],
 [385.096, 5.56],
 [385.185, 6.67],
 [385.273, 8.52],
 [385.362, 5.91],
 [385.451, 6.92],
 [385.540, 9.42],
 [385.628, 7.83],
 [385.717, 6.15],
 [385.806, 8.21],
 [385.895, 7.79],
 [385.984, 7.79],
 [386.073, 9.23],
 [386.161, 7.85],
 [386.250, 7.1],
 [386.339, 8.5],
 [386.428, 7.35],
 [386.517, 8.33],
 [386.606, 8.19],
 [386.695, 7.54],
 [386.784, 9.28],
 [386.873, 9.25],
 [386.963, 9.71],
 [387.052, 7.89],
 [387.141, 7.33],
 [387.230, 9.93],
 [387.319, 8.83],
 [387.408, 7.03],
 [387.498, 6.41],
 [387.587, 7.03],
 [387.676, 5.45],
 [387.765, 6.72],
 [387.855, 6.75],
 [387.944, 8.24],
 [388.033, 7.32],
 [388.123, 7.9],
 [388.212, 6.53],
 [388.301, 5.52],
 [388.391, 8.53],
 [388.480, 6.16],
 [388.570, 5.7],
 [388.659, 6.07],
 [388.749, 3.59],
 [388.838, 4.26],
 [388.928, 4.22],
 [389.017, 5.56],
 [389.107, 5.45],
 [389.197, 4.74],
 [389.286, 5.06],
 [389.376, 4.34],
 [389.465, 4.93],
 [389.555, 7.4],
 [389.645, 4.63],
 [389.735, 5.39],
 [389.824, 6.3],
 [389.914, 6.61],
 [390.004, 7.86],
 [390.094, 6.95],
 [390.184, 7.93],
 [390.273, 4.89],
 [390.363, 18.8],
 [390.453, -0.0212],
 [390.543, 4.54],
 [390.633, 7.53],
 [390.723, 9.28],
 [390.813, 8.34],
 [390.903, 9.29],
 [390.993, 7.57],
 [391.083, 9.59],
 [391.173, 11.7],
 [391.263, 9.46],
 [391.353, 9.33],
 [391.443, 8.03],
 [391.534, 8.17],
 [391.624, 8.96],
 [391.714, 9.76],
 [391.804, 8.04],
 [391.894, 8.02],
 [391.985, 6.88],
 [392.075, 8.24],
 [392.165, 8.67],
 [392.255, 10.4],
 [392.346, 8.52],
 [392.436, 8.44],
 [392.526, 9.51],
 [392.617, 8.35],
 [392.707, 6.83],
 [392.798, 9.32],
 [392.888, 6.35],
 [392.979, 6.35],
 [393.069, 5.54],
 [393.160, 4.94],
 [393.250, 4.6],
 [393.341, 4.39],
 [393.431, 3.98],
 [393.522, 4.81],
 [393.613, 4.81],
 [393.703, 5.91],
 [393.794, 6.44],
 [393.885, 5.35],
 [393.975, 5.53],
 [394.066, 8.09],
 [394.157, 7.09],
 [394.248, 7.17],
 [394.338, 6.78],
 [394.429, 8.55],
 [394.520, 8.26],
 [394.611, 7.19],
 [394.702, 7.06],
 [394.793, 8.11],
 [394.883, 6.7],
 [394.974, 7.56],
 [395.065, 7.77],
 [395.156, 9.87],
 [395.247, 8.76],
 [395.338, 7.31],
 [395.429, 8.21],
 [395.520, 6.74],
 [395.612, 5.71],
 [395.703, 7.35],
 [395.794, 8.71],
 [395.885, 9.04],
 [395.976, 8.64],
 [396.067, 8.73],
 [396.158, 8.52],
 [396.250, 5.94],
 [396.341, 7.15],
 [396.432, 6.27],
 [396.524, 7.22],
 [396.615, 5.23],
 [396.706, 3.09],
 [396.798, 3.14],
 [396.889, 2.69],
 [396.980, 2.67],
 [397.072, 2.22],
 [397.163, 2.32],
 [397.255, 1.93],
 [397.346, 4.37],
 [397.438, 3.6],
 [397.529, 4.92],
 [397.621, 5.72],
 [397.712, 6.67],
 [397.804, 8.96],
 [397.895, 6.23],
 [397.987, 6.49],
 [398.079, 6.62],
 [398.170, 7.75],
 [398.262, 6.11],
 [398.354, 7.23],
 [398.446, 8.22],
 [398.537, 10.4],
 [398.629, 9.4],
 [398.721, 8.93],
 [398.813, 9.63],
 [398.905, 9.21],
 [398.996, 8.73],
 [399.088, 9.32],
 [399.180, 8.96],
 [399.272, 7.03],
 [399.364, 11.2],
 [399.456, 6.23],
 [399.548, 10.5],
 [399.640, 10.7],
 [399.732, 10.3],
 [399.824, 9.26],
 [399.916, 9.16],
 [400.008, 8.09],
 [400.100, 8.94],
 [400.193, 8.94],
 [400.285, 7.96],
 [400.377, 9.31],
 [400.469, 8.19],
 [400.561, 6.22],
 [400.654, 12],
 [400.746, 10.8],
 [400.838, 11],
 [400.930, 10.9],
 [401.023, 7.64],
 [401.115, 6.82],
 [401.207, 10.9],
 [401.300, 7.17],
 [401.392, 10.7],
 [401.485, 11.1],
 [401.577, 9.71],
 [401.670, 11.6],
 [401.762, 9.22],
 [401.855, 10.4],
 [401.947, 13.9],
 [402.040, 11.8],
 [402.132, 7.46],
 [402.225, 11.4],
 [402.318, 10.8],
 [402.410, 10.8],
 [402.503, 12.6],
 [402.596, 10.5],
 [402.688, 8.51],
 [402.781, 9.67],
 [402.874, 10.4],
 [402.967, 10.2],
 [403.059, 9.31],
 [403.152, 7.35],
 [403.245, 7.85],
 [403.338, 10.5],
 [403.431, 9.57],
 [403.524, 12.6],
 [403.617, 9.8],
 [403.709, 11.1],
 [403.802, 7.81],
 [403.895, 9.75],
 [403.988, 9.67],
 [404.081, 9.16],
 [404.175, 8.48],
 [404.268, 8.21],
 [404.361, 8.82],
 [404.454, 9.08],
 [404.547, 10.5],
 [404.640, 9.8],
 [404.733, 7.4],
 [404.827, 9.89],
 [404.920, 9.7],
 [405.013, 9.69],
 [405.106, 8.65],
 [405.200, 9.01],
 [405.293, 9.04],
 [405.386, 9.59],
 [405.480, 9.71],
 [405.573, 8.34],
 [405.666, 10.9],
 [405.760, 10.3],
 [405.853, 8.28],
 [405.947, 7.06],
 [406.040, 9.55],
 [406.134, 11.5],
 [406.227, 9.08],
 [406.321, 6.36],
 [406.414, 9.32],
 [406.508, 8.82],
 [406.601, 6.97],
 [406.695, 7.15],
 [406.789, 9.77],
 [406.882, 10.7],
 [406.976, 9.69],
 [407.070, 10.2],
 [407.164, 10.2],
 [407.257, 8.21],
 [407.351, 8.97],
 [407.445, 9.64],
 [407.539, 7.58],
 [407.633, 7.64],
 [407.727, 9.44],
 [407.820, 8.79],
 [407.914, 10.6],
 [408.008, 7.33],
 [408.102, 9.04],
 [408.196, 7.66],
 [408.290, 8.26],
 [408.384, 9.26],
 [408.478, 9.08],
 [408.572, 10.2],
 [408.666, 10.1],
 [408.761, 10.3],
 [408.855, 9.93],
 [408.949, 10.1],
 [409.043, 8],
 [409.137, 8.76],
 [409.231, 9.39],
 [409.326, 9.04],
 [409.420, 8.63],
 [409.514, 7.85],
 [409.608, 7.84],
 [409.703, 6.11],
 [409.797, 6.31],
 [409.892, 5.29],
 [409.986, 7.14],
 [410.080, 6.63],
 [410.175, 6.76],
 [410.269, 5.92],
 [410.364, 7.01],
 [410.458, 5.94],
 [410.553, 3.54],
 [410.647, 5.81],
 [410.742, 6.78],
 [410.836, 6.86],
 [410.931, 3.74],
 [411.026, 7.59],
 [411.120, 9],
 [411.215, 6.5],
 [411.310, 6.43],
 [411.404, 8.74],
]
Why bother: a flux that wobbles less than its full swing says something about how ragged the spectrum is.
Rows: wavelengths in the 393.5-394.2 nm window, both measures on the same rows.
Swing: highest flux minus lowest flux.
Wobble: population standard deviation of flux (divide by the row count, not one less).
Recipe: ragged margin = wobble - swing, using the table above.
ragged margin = -2.2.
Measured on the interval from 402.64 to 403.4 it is -2.0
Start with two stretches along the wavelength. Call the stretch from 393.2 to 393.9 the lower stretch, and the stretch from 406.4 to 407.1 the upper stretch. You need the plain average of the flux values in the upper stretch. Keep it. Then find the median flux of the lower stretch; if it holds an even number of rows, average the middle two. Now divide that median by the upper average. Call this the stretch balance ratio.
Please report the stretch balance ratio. 0.5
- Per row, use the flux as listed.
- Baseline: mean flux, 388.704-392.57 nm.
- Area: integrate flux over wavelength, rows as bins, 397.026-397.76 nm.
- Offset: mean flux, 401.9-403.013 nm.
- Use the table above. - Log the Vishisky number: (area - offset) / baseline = -1.1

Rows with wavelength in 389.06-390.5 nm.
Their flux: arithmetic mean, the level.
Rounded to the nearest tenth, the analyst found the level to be 6.3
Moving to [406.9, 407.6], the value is 9.2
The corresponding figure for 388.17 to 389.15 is 5.6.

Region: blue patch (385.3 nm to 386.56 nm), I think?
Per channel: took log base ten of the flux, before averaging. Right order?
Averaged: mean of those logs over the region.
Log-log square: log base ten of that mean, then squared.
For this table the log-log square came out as 0.0028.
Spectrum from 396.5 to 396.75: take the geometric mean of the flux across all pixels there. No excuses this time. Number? 5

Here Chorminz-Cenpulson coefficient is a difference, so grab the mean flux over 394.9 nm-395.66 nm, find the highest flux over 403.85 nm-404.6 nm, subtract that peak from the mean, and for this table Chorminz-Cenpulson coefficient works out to -2.8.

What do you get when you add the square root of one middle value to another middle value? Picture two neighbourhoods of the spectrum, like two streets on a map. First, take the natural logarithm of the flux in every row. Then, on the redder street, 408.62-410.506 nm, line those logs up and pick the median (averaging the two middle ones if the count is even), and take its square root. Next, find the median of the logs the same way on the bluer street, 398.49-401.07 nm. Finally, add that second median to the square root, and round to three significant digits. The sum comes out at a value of 3.66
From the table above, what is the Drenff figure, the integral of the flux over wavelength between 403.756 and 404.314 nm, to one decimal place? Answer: 4.9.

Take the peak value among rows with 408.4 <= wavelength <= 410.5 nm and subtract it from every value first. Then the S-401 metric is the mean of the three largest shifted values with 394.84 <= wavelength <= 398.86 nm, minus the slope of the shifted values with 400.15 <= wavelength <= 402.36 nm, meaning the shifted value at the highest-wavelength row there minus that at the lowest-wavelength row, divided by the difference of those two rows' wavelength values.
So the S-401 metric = -1.2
